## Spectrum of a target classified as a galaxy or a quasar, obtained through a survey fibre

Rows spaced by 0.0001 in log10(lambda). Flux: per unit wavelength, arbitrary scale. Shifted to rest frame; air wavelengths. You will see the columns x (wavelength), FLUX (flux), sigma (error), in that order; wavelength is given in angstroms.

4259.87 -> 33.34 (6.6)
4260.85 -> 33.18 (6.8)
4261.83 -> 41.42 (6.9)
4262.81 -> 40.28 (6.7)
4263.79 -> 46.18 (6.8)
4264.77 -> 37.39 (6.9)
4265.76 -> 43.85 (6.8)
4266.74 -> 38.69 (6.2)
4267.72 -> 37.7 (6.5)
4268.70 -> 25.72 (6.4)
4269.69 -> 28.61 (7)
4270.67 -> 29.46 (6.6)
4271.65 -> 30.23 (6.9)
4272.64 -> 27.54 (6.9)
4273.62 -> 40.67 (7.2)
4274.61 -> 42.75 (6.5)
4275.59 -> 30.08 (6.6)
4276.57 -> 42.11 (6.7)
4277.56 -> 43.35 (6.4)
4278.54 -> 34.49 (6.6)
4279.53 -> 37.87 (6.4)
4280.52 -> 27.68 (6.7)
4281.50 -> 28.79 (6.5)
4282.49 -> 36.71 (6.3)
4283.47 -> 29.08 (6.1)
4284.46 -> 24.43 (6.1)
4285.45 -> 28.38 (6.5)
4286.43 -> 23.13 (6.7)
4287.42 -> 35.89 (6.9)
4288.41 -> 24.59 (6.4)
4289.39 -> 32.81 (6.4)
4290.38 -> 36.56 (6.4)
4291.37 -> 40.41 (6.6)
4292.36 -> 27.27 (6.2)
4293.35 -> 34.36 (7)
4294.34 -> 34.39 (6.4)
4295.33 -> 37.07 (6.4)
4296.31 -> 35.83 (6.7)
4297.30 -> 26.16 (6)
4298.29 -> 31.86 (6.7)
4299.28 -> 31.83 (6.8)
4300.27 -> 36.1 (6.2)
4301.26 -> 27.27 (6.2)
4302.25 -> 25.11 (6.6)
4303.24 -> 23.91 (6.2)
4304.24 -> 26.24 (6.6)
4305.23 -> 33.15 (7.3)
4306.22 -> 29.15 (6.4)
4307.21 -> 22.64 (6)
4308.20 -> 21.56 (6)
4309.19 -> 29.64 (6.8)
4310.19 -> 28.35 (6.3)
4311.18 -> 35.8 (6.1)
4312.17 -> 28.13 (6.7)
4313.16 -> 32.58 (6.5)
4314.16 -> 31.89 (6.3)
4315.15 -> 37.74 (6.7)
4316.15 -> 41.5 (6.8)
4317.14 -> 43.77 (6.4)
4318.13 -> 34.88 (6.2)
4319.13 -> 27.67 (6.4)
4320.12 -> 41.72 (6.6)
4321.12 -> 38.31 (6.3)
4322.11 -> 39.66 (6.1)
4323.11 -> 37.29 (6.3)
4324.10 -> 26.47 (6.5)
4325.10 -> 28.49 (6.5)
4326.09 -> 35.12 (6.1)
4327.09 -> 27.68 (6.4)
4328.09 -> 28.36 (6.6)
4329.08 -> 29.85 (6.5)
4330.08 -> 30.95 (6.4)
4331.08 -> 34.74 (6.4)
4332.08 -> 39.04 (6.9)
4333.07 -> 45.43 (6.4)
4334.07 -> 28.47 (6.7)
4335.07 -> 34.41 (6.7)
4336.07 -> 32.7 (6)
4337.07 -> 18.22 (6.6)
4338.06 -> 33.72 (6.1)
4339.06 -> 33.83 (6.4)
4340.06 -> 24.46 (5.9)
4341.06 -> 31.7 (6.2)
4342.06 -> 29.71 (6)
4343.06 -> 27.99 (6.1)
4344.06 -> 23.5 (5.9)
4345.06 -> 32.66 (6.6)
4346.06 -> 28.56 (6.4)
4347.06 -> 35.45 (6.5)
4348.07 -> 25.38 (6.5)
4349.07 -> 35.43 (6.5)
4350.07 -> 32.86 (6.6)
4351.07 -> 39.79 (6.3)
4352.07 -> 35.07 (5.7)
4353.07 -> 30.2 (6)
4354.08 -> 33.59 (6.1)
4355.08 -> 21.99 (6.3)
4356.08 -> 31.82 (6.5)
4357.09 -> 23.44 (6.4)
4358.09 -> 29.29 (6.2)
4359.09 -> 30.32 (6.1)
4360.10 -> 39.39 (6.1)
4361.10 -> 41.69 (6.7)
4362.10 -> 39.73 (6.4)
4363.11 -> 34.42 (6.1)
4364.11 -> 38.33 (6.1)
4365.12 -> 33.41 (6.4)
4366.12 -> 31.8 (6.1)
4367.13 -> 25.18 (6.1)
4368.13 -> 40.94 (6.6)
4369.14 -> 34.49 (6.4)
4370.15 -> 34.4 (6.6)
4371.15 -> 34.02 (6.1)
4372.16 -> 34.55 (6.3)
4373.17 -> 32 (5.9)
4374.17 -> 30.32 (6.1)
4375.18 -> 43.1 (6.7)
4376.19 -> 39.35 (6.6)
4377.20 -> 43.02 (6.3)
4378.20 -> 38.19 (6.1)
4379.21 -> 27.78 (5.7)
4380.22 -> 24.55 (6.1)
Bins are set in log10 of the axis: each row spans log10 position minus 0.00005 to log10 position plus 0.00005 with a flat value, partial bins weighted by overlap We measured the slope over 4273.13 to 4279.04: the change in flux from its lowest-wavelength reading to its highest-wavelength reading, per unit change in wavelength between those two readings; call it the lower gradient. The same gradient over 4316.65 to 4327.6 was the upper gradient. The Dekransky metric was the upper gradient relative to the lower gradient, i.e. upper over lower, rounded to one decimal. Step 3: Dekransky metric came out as 1.3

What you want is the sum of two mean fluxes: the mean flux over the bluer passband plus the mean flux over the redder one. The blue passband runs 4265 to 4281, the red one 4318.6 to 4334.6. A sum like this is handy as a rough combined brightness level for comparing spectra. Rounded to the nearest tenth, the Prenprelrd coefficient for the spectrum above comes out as 68.8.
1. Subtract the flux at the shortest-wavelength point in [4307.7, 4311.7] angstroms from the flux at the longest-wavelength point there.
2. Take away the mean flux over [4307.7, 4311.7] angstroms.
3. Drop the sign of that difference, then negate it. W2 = -15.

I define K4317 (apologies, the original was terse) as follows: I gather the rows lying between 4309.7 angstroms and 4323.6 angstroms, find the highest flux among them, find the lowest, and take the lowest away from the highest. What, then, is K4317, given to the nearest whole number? 16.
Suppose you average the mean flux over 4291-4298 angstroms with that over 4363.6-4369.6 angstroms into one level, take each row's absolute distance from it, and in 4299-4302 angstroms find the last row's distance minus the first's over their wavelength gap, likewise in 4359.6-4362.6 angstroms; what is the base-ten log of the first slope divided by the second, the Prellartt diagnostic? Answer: 1.13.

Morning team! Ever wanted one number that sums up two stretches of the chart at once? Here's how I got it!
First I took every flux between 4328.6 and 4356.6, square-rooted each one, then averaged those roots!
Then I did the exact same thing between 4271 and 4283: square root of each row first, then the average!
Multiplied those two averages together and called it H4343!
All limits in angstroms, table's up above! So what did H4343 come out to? 33.0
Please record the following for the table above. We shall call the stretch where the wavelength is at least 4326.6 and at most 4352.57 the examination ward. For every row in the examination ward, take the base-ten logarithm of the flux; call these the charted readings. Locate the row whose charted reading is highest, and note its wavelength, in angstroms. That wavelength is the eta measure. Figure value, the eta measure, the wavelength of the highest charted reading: 4333.07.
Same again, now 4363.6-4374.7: 4368.13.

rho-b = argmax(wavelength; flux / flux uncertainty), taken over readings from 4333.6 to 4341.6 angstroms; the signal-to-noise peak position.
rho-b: 4338.06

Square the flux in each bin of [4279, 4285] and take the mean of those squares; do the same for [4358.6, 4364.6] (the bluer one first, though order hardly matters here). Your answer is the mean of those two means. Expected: 1188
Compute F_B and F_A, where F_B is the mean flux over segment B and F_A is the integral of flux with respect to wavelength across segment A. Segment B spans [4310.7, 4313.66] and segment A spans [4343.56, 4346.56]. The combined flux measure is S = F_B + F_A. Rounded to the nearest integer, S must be 117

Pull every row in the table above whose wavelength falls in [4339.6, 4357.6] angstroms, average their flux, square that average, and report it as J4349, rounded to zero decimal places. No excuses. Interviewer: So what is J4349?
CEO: 912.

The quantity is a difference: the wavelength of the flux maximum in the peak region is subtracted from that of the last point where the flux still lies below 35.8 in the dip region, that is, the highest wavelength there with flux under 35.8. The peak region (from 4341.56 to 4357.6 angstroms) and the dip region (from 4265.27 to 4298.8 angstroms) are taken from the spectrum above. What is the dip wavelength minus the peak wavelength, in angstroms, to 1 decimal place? -52.8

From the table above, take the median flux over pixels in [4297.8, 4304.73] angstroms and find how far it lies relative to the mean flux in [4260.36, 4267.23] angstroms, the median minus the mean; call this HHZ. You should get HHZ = -13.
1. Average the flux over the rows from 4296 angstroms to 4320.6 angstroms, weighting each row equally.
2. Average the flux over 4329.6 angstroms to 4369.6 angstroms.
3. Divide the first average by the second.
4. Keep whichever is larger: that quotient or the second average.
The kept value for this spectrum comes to 32.4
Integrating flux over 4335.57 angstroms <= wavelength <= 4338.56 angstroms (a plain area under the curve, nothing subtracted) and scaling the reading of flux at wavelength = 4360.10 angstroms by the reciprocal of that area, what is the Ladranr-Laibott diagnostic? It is 0.47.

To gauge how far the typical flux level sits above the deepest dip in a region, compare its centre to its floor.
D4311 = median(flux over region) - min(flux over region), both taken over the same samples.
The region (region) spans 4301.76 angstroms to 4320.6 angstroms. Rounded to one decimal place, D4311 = 8.1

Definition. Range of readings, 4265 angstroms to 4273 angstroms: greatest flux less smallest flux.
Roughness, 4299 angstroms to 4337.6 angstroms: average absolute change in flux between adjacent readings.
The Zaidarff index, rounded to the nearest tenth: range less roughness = 12.9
